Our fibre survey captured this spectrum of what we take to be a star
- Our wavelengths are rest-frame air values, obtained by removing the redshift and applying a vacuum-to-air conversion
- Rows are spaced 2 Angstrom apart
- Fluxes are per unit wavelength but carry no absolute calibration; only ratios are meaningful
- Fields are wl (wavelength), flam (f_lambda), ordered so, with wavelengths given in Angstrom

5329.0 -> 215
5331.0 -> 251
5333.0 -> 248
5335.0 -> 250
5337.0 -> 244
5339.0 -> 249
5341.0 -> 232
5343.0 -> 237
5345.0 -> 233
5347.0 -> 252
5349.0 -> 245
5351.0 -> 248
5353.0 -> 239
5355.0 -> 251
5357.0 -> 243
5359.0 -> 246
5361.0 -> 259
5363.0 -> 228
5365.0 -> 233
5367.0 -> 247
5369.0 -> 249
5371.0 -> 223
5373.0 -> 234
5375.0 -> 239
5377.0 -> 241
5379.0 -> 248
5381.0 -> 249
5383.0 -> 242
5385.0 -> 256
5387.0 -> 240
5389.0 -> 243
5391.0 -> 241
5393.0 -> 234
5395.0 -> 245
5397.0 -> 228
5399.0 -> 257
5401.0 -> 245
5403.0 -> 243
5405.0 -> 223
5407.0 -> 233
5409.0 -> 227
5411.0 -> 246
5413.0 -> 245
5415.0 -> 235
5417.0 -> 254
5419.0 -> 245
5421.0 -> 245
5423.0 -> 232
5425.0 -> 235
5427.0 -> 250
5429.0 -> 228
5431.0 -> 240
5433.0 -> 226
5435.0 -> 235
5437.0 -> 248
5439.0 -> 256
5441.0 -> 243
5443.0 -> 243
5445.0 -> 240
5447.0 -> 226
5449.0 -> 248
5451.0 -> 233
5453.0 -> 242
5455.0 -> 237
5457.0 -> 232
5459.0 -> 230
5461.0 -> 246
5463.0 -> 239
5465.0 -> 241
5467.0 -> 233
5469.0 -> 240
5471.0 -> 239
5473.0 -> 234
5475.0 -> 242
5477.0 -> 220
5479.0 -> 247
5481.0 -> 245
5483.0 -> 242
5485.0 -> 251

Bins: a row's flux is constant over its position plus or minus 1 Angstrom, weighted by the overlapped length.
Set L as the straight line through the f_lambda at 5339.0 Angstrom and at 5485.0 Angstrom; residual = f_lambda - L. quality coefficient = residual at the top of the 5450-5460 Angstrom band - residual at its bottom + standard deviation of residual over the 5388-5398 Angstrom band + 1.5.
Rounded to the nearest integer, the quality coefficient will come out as 5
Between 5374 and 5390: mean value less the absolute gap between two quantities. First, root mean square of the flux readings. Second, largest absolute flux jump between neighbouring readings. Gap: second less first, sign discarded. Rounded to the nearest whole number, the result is 16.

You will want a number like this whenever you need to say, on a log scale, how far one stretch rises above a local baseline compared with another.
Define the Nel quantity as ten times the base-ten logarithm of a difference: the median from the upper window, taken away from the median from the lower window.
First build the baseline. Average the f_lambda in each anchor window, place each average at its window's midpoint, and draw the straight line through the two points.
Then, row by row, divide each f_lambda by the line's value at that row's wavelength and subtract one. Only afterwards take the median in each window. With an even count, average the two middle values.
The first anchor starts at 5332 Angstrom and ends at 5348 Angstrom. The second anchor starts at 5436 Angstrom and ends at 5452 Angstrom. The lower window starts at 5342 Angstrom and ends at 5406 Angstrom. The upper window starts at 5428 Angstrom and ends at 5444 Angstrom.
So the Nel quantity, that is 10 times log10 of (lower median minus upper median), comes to -24.3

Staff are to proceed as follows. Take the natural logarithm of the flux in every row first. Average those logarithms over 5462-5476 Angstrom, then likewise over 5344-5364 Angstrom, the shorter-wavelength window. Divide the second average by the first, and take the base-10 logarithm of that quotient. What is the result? 0.0020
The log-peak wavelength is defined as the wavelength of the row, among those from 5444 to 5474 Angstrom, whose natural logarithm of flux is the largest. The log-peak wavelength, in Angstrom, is 5449.0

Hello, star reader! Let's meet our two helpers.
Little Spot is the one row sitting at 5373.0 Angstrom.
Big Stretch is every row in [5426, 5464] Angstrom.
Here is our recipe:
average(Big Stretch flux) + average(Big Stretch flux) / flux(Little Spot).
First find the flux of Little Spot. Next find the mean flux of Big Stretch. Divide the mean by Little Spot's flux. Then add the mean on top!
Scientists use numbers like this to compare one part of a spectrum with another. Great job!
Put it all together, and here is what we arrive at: 240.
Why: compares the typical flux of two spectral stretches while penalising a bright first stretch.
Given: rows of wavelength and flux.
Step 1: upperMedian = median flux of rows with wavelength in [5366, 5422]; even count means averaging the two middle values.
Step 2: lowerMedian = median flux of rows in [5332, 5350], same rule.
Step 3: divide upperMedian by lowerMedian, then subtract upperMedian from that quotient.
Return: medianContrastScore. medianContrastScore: -242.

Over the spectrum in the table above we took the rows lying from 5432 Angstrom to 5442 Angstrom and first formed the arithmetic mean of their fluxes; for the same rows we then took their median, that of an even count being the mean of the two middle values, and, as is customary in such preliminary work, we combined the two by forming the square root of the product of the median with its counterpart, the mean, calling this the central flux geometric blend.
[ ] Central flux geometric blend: 242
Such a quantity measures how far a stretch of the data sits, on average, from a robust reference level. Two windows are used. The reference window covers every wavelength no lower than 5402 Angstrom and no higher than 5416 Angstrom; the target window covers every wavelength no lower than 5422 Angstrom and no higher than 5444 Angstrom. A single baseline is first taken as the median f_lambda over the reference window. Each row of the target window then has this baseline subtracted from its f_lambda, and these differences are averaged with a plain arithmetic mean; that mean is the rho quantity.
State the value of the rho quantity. 4.6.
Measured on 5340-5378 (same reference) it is 6.0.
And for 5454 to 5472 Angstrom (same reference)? 2.4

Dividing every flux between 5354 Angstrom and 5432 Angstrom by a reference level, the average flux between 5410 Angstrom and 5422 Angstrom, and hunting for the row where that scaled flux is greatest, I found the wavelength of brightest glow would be 5361.0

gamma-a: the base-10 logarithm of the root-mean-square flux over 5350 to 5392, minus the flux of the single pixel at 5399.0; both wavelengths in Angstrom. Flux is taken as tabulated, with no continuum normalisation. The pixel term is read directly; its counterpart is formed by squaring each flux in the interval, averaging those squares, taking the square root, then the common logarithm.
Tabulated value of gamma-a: -255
